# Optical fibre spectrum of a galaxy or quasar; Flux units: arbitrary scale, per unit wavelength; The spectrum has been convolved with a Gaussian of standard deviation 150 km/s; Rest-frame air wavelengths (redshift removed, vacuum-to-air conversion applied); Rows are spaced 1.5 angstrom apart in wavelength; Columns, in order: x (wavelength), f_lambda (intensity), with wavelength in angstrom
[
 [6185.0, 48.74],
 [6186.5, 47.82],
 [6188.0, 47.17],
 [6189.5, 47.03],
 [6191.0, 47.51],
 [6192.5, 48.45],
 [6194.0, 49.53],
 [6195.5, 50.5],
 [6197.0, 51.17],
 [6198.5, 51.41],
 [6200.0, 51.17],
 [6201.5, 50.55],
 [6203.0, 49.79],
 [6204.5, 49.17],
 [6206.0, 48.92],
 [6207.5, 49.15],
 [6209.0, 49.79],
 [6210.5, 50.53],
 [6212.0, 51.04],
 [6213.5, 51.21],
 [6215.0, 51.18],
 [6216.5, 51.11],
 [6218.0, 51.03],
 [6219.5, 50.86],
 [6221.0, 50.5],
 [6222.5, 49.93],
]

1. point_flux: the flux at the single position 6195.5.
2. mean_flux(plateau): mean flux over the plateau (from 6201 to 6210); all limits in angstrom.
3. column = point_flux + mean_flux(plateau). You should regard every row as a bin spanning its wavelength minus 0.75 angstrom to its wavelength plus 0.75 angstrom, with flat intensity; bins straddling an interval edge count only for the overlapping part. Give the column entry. 100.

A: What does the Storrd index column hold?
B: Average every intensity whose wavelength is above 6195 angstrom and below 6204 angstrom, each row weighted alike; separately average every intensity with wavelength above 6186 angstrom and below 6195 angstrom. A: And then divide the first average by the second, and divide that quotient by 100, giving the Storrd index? 0.0106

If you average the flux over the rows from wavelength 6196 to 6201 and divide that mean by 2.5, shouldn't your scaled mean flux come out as 20.5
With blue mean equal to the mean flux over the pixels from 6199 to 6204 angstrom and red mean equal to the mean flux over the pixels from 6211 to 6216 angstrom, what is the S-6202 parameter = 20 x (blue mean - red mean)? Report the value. -13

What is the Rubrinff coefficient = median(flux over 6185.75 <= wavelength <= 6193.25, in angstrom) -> 47.5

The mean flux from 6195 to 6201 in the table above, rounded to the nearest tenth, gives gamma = 51.1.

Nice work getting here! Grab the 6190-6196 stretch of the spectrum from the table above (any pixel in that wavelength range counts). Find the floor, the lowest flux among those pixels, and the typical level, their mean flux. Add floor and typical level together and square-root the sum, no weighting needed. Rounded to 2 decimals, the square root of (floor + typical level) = 9.82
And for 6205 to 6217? 9.96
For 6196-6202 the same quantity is 10.08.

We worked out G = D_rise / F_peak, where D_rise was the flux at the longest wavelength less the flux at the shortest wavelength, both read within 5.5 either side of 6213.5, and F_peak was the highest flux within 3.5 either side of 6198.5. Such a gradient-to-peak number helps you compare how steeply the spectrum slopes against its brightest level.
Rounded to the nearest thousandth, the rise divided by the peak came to 0.024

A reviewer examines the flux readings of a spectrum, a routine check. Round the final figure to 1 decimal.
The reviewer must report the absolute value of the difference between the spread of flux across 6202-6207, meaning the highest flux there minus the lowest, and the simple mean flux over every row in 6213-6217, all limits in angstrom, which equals 50.3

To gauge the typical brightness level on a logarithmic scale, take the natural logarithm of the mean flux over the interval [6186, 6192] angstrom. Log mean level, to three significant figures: 3.86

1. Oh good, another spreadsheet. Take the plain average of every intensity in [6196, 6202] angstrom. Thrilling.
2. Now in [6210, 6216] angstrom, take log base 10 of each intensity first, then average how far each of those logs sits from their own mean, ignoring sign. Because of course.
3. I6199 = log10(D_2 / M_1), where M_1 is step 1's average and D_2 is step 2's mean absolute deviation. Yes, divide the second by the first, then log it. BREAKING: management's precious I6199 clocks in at -4.4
